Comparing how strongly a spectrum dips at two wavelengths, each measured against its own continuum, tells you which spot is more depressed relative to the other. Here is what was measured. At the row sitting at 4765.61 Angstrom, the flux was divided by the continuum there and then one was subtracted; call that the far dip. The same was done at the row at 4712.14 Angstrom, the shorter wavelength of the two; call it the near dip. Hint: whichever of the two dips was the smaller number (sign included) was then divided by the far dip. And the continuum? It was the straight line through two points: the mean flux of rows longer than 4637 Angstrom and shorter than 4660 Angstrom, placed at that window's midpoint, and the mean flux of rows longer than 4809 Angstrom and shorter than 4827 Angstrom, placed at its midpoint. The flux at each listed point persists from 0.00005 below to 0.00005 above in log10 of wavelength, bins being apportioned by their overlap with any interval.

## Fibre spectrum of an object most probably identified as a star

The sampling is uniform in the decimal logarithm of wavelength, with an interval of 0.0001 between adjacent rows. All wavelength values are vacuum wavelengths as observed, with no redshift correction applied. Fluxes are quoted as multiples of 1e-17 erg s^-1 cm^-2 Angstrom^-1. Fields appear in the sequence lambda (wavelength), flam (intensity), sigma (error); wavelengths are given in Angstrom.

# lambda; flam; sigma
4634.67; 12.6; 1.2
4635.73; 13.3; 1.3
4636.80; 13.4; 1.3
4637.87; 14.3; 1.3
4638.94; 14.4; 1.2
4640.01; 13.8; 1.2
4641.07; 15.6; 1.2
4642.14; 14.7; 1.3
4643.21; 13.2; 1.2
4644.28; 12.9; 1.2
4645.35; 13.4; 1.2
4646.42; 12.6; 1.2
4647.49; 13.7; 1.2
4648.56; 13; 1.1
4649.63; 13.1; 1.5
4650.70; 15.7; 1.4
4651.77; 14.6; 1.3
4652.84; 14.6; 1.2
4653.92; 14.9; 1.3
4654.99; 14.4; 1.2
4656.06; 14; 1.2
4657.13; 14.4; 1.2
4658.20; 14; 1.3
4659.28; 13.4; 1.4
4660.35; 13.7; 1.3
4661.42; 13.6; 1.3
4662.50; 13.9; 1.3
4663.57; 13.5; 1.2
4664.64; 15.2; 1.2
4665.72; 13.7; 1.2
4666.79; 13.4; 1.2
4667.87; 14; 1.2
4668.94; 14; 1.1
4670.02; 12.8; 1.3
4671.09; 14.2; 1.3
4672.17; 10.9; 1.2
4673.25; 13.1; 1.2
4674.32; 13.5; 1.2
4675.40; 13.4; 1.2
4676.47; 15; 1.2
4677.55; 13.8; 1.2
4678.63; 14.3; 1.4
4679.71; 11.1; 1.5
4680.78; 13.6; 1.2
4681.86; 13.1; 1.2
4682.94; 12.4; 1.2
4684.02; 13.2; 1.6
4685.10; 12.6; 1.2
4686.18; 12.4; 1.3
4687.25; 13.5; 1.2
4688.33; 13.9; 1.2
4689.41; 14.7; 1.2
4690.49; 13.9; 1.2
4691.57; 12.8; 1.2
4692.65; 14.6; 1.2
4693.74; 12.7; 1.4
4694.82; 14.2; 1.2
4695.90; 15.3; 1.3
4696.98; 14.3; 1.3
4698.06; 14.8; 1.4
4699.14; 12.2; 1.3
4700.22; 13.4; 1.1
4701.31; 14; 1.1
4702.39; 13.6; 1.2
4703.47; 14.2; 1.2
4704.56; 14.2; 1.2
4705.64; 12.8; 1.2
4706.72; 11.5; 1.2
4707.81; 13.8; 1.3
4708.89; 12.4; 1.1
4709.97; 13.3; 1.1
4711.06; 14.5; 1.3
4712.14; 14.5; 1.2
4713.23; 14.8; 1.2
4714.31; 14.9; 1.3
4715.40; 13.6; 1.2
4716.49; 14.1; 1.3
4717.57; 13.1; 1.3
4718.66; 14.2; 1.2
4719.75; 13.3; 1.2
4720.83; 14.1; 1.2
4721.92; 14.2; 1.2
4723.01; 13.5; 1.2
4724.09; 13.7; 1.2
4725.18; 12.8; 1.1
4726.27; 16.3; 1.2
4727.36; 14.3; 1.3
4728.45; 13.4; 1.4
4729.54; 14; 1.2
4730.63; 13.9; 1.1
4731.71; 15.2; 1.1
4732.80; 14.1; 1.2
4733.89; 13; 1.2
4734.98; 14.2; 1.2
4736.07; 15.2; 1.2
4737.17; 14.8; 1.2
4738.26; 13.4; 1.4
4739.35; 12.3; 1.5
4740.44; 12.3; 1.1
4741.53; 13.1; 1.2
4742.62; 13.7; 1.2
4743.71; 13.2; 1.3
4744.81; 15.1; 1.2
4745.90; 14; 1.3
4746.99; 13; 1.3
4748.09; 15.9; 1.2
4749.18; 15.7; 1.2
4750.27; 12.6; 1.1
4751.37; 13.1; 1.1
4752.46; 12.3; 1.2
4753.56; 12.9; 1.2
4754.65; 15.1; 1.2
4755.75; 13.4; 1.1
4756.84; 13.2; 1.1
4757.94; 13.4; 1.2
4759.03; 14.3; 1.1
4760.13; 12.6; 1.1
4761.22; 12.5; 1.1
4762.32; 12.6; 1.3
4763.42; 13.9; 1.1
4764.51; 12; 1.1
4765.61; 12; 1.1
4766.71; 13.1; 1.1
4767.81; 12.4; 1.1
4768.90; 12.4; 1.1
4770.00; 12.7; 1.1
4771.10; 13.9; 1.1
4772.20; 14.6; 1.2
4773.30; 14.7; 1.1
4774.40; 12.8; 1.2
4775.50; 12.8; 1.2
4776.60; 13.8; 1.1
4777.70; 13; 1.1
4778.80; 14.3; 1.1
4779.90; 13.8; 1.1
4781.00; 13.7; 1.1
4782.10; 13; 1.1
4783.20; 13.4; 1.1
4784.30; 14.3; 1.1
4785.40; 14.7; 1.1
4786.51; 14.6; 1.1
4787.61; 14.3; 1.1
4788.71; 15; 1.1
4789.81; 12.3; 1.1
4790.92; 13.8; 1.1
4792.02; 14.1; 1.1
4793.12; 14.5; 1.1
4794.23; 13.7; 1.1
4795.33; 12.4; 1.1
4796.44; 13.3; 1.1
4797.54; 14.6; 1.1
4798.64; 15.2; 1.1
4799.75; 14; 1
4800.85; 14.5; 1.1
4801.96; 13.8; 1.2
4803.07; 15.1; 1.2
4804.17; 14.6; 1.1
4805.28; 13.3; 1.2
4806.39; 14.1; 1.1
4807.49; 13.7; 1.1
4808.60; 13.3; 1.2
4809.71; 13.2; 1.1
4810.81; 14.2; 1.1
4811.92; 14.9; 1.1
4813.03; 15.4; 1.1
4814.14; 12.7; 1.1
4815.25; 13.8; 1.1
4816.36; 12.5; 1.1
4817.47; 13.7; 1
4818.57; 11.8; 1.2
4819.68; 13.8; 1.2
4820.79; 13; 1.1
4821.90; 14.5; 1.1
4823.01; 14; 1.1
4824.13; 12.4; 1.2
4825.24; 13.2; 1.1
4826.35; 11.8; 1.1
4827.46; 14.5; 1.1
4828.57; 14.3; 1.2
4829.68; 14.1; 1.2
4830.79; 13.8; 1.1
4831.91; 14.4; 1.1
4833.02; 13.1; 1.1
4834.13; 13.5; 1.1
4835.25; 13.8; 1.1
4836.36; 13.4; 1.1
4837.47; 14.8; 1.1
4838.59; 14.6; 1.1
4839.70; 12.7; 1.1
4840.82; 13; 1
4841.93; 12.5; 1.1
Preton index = 1.0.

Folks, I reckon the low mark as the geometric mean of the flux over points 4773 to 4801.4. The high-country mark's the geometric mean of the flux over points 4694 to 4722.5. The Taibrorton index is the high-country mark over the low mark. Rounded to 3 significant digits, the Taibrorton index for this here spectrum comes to 0.996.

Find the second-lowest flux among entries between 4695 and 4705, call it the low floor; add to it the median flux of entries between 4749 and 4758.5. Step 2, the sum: 26.6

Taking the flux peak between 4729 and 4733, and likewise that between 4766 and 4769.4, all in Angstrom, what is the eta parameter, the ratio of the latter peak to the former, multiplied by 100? 86.2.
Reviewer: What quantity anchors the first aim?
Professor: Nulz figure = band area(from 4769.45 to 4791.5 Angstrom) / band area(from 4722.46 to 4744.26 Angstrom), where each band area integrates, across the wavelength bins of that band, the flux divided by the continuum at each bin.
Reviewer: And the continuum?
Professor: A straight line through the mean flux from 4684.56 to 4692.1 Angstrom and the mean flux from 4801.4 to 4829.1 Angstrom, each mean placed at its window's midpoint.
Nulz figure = 1.00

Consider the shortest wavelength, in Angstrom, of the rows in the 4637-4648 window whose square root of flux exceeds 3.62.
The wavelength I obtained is 4637.87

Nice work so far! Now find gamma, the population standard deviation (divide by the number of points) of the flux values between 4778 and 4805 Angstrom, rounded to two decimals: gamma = 0.75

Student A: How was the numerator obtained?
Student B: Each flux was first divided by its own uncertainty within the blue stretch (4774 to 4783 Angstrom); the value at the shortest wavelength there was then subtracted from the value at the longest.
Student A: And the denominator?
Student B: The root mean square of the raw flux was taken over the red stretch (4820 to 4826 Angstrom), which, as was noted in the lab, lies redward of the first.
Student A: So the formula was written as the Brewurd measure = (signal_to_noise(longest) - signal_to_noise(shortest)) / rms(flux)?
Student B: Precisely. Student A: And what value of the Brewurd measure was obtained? 0.1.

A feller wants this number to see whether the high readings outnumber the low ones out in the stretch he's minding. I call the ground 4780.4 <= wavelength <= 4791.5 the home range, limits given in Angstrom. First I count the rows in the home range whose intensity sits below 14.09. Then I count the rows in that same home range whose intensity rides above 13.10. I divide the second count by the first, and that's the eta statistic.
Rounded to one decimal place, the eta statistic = 1.6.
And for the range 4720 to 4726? 1.3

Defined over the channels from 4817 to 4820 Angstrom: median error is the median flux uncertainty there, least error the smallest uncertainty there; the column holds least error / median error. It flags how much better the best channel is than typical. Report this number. 0.83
